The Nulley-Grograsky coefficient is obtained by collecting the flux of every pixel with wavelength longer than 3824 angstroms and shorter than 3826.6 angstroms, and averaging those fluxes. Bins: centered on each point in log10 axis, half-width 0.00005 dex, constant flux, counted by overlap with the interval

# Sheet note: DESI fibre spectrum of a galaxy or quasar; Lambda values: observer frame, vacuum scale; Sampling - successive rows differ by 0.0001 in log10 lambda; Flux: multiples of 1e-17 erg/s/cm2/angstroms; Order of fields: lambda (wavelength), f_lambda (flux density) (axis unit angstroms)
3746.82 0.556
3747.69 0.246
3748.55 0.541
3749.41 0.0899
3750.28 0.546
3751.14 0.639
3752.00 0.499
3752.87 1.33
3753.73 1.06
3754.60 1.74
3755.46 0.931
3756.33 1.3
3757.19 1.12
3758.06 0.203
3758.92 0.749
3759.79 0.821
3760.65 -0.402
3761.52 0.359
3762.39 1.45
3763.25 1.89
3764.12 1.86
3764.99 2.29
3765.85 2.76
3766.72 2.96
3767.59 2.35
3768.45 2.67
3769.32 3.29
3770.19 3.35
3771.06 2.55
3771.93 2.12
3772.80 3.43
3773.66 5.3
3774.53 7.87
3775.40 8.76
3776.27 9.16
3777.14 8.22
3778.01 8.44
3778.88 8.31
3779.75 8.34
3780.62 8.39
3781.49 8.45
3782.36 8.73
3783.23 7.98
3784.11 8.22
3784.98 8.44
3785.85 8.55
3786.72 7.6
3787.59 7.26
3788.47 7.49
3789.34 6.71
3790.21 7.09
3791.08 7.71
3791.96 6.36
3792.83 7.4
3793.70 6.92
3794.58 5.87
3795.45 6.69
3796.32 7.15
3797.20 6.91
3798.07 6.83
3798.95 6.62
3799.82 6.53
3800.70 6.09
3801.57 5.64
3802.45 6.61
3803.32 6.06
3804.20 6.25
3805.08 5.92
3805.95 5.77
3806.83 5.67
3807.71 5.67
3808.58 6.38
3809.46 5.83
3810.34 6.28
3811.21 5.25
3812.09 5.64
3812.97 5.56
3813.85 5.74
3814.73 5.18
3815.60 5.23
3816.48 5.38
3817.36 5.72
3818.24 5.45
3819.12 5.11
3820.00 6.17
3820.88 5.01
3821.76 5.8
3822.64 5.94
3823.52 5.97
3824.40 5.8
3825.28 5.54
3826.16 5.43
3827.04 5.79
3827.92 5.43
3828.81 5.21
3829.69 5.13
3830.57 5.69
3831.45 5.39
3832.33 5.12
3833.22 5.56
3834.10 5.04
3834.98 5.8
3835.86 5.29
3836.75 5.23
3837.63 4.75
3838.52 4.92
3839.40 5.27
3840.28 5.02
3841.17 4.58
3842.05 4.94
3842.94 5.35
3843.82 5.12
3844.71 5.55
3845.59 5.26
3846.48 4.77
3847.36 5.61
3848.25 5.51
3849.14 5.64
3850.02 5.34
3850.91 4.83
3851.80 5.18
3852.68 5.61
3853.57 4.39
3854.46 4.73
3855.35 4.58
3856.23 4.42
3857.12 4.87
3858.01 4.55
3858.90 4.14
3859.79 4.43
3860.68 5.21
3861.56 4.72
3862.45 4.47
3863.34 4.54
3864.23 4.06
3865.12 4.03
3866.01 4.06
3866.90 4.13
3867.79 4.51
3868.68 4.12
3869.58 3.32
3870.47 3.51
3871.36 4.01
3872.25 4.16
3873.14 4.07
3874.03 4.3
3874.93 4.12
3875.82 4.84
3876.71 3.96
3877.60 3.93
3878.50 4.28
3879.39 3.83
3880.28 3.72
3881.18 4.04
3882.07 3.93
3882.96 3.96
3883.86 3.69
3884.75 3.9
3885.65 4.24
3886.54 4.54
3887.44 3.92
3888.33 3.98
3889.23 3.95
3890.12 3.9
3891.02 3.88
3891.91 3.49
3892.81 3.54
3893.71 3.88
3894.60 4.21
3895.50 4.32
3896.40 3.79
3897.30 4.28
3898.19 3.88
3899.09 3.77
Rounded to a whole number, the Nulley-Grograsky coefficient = 6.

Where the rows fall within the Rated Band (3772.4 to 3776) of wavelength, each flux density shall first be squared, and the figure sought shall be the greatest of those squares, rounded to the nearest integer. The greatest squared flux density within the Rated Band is 77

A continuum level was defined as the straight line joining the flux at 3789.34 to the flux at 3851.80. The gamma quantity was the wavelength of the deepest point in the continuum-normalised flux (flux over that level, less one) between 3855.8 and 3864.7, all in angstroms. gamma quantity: 3858.90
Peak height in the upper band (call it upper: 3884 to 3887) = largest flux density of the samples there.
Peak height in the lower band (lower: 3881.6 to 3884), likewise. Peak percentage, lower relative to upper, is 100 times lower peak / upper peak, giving 87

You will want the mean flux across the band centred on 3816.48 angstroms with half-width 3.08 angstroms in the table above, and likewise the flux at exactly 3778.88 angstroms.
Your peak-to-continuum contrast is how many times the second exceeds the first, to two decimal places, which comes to 1.54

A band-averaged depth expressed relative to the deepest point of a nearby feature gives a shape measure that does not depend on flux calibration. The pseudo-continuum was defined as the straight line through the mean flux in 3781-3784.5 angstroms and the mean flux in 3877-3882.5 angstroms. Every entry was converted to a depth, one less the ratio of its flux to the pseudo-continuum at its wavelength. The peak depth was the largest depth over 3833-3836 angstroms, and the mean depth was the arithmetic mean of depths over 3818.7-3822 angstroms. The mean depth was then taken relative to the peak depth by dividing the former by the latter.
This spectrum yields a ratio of 1.0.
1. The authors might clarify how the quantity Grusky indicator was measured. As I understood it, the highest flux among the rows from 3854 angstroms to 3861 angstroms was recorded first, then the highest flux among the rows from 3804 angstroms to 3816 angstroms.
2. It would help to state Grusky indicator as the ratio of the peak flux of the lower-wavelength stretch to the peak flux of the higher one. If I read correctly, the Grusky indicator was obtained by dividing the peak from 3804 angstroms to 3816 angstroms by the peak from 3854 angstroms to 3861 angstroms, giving 1.2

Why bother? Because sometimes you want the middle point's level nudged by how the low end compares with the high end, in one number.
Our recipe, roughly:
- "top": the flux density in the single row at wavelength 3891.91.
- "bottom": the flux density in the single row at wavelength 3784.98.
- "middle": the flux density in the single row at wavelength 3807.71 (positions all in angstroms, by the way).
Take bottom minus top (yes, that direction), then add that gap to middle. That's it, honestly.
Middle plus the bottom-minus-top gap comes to 10.6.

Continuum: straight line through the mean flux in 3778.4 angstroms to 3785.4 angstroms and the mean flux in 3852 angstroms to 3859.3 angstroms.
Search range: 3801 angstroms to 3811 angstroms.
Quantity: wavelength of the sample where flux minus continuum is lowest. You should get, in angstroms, 3801.57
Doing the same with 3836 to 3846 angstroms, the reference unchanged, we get 3837.63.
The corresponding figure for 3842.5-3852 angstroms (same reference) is 3846.48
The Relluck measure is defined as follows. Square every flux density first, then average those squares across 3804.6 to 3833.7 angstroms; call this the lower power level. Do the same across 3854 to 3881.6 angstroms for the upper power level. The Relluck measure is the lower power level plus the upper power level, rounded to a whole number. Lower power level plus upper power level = 50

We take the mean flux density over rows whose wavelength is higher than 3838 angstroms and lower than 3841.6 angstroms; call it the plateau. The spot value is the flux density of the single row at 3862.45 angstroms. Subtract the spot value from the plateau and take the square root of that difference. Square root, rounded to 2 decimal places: 0.69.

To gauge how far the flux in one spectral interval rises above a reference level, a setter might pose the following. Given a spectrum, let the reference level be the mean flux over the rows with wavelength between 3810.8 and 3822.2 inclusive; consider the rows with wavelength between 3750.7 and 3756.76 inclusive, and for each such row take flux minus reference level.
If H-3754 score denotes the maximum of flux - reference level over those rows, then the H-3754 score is -3.7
